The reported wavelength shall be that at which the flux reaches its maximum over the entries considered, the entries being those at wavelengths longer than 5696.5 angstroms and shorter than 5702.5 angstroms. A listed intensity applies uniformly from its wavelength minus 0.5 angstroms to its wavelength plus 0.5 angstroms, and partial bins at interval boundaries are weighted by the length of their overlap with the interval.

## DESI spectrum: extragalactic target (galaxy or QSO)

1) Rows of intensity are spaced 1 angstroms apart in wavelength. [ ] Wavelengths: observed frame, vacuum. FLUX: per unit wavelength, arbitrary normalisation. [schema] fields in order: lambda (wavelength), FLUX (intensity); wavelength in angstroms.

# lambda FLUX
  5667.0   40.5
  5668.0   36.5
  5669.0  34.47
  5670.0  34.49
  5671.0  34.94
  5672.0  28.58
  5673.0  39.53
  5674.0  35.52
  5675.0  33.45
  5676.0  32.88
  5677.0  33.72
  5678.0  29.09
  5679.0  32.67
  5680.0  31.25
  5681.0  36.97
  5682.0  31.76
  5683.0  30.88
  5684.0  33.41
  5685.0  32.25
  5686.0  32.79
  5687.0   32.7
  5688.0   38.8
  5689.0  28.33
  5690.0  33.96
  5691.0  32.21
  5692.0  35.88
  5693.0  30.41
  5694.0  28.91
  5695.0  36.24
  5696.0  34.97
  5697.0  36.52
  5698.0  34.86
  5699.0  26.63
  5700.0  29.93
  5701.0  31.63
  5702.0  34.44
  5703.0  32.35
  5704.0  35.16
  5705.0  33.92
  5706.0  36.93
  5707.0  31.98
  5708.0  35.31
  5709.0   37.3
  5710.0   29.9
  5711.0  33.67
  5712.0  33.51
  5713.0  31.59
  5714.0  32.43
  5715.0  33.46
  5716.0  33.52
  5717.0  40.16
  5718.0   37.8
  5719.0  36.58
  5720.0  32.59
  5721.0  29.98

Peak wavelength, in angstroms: 5697.0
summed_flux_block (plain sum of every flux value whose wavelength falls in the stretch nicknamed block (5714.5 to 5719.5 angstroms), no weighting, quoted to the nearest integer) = 182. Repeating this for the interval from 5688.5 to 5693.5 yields 161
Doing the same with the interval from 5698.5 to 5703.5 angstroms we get 155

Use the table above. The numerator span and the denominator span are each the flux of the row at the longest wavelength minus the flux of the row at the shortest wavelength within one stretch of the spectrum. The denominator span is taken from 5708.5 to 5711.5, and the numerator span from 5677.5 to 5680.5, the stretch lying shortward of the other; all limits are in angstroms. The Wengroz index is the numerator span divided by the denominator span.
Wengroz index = -0.6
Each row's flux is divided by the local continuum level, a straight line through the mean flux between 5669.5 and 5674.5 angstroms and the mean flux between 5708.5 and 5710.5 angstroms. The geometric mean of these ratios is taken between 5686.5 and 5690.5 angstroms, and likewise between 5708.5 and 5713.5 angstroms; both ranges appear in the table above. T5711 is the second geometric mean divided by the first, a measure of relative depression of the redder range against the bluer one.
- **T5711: 1.01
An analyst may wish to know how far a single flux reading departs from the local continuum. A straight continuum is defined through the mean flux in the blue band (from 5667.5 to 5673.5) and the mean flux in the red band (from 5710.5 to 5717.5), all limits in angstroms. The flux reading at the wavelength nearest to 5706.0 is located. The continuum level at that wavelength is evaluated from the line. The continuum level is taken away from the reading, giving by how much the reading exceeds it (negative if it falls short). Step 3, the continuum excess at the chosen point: 3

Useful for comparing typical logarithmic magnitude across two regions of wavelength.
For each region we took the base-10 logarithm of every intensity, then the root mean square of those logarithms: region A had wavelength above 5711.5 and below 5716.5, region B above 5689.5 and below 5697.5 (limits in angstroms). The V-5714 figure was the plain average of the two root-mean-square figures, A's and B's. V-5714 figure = 1.52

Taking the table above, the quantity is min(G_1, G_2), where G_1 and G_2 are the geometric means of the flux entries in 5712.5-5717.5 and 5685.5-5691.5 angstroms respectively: 33.0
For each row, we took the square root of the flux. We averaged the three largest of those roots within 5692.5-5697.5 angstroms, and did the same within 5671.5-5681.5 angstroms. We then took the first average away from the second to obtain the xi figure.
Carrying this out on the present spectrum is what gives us 0.12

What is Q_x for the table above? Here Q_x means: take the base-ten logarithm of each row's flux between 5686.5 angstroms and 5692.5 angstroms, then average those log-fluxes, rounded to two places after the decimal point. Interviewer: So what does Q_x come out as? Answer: 1.52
